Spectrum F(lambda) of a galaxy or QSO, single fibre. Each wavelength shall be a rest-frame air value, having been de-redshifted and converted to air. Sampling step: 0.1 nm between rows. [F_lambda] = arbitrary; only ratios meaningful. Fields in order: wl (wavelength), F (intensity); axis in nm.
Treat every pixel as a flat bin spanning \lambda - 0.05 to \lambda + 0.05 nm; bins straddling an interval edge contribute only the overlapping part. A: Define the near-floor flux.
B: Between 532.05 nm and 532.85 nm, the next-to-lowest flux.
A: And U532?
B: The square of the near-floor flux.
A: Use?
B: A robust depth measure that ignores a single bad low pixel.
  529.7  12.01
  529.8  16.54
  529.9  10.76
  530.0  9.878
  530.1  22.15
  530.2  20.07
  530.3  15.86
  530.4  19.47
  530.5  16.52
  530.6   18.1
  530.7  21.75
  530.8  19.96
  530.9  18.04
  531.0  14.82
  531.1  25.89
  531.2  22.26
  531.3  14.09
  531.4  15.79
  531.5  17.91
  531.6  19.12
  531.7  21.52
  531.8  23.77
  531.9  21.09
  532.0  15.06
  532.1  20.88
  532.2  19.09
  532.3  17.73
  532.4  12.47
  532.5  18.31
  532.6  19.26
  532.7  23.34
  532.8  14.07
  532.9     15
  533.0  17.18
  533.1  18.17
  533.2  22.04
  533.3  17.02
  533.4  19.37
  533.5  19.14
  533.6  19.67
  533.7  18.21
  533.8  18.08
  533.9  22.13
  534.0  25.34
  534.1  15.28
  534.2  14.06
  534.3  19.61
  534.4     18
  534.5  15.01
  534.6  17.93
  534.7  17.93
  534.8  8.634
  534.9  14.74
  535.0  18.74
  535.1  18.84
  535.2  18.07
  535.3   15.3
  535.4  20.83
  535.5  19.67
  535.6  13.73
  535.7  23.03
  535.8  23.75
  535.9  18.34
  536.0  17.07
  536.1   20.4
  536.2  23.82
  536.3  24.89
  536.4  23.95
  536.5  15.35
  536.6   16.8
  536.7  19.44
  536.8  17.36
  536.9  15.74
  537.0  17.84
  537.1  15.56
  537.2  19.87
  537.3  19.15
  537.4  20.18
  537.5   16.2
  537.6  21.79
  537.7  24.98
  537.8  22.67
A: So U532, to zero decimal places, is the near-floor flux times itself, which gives 198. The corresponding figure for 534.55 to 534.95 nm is 217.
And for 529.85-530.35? 116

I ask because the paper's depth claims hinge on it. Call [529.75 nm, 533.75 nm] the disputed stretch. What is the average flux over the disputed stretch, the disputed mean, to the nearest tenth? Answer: 18.3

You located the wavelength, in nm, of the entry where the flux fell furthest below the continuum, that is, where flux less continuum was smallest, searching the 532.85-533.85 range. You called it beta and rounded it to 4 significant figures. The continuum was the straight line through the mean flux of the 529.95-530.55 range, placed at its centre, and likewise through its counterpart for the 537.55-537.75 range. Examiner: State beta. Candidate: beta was 532.9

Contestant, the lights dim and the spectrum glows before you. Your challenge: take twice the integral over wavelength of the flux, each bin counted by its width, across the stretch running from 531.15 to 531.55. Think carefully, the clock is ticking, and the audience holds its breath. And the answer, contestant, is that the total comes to 14.0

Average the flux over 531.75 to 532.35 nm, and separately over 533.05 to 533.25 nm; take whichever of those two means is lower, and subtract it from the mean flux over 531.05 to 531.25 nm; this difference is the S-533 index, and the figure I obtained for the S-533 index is 4.5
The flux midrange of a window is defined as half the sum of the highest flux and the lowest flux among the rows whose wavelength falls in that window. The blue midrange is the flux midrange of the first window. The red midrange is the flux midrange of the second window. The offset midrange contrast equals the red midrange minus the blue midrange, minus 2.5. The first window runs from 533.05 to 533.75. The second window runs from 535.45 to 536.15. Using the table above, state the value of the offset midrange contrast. -3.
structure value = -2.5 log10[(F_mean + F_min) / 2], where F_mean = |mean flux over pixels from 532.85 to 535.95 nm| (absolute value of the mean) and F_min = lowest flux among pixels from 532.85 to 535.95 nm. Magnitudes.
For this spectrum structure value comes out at -2.82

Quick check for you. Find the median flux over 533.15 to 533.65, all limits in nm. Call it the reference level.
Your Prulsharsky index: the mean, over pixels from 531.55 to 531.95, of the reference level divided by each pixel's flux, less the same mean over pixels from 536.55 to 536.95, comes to -0.21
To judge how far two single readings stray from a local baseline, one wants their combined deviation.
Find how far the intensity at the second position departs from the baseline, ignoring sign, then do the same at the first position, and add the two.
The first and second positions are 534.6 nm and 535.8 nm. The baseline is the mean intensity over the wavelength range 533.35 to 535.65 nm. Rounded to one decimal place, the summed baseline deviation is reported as 6.2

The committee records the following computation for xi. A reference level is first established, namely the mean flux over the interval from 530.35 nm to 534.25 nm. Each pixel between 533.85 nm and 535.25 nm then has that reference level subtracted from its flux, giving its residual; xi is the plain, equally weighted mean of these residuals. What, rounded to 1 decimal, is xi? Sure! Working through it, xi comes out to -1.3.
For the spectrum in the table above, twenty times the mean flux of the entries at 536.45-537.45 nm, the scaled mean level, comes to 355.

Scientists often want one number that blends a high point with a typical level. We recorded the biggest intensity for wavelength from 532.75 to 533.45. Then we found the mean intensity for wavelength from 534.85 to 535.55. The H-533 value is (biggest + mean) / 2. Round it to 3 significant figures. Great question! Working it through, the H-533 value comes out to 20.0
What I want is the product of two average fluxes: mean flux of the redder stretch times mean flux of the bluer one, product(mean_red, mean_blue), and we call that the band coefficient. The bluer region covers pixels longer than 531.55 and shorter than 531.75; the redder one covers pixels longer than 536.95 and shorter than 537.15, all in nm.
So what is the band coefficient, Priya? 339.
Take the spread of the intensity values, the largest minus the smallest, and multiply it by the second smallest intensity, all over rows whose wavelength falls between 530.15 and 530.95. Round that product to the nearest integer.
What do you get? 97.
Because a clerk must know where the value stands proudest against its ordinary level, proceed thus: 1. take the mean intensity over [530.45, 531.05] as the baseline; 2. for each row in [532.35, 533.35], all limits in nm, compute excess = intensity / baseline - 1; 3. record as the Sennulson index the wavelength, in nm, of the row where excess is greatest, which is 532.7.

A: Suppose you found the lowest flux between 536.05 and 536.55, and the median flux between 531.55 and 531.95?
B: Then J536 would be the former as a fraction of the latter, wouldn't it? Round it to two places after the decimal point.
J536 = 0.72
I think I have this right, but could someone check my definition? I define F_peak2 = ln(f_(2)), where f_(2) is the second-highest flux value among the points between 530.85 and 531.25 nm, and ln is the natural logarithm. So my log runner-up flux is 3.10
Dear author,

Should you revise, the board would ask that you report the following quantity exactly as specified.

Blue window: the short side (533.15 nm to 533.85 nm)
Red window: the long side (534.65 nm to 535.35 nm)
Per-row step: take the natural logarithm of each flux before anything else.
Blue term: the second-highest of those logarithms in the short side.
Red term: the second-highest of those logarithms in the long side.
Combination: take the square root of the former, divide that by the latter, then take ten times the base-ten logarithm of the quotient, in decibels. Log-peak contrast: -2.30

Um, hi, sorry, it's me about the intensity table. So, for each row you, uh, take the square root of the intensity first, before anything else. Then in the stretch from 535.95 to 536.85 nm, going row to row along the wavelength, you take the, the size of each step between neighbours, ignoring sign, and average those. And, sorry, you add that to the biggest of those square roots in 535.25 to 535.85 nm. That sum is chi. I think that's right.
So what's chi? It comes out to 5.21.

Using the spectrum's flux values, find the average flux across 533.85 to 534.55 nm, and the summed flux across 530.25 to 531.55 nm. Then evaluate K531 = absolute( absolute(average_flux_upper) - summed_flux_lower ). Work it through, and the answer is 222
